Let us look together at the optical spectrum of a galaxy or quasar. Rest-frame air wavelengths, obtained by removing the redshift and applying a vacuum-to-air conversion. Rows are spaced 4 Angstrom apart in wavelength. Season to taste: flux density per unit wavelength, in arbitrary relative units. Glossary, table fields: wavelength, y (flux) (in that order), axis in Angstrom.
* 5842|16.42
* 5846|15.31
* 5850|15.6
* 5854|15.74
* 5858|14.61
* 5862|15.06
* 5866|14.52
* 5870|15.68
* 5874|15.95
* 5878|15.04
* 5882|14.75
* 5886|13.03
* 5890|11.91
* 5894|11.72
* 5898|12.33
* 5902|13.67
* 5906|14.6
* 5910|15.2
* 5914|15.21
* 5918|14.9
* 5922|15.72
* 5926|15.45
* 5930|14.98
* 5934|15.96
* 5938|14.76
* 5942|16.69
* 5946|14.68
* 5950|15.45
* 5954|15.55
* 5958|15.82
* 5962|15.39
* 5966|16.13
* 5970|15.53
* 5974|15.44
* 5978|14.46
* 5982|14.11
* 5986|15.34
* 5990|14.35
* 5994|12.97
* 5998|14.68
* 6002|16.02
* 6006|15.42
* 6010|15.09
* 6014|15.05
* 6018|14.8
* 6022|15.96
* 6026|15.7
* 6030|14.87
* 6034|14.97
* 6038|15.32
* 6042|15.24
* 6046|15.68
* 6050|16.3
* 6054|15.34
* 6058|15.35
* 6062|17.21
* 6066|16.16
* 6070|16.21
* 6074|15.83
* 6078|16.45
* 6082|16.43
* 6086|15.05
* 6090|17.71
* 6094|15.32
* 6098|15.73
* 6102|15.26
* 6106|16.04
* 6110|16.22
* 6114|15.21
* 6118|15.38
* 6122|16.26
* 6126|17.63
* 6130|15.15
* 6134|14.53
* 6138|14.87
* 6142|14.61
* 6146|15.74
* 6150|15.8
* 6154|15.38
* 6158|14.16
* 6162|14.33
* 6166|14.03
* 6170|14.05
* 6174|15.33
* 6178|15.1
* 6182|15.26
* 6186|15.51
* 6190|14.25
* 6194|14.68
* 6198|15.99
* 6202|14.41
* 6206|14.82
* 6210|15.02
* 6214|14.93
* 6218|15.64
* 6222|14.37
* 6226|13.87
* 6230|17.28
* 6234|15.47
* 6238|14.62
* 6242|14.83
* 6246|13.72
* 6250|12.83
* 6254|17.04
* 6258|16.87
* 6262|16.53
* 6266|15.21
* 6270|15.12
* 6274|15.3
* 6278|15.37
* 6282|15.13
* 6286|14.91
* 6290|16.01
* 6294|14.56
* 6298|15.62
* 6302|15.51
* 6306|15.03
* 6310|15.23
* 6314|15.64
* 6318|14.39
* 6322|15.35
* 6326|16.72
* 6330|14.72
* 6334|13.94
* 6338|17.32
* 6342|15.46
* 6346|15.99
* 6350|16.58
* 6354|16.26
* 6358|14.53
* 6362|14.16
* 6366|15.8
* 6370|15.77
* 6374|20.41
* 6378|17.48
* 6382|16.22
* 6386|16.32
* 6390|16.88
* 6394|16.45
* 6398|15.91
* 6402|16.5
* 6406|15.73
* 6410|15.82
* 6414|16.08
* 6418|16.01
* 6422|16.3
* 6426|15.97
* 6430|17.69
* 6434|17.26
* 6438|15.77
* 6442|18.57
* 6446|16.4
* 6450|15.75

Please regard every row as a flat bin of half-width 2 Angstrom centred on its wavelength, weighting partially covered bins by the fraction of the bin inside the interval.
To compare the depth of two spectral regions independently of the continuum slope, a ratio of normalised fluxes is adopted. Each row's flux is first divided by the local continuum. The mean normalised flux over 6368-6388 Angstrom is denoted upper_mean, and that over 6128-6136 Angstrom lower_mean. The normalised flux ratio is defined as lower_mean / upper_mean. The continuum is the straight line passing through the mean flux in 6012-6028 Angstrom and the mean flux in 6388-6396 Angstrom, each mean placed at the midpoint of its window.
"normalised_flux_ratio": 0.91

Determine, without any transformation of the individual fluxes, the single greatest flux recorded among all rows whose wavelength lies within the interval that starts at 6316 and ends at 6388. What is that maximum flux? 20.41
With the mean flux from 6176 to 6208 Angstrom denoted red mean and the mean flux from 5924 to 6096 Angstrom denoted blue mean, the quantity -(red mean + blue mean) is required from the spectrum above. -30.5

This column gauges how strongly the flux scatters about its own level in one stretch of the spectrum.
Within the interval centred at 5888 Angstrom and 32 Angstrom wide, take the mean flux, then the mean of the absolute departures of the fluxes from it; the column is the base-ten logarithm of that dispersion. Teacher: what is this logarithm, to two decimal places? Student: 0.11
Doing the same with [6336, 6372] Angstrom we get -0.16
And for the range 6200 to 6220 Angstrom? -0.53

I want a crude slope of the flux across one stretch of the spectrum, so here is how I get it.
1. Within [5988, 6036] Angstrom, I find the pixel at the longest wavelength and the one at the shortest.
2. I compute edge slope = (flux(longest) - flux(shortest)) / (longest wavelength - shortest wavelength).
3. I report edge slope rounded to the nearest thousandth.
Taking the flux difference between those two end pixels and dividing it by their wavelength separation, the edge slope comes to 0.014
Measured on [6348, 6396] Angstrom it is -0.003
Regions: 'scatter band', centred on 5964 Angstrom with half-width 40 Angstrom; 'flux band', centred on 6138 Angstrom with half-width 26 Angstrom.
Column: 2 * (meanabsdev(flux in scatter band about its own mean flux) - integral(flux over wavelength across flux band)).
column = -1591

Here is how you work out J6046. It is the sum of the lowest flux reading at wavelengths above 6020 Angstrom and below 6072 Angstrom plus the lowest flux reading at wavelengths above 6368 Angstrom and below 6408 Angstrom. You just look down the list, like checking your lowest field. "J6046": 30.6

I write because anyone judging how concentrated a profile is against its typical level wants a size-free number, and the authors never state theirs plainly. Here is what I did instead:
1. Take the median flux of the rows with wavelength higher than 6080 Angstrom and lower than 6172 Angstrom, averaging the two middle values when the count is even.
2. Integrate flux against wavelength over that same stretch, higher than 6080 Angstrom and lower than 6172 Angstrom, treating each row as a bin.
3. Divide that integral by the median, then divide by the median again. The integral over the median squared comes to 6.05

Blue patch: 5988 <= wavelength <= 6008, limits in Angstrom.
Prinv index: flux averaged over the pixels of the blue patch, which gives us 14.69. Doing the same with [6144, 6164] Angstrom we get 15.08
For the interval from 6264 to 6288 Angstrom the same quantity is 15.17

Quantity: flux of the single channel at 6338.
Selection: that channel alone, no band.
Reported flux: 17.32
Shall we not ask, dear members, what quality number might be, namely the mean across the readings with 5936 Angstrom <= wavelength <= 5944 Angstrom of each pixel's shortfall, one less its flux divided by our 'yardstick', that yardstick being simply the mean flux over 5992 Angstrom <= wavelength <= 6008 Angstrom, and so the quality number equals -0.064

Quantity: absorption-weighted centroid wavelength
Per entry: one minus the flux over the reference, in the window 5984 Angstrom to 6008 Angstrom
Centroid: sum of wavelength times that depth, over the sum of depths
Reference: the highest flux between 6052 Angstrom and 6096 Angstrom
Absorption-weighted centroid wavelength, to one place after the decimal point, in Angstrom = 5995.2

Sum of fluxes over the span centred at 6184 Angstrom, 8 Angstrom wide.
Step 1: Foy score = 30.8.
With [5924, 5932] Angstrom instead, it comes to 30.4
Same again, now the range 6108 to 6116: 31.4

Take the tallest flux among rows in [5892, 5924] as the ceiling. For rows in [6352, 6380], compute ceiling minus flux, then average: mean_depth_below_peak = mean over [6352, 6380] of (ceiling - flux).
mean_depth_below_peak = -0.6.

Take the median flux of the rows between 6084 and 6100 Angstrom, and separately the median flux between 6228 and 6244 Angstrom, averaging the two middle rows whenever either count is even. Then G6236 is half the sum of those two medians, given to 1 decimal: 15.3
